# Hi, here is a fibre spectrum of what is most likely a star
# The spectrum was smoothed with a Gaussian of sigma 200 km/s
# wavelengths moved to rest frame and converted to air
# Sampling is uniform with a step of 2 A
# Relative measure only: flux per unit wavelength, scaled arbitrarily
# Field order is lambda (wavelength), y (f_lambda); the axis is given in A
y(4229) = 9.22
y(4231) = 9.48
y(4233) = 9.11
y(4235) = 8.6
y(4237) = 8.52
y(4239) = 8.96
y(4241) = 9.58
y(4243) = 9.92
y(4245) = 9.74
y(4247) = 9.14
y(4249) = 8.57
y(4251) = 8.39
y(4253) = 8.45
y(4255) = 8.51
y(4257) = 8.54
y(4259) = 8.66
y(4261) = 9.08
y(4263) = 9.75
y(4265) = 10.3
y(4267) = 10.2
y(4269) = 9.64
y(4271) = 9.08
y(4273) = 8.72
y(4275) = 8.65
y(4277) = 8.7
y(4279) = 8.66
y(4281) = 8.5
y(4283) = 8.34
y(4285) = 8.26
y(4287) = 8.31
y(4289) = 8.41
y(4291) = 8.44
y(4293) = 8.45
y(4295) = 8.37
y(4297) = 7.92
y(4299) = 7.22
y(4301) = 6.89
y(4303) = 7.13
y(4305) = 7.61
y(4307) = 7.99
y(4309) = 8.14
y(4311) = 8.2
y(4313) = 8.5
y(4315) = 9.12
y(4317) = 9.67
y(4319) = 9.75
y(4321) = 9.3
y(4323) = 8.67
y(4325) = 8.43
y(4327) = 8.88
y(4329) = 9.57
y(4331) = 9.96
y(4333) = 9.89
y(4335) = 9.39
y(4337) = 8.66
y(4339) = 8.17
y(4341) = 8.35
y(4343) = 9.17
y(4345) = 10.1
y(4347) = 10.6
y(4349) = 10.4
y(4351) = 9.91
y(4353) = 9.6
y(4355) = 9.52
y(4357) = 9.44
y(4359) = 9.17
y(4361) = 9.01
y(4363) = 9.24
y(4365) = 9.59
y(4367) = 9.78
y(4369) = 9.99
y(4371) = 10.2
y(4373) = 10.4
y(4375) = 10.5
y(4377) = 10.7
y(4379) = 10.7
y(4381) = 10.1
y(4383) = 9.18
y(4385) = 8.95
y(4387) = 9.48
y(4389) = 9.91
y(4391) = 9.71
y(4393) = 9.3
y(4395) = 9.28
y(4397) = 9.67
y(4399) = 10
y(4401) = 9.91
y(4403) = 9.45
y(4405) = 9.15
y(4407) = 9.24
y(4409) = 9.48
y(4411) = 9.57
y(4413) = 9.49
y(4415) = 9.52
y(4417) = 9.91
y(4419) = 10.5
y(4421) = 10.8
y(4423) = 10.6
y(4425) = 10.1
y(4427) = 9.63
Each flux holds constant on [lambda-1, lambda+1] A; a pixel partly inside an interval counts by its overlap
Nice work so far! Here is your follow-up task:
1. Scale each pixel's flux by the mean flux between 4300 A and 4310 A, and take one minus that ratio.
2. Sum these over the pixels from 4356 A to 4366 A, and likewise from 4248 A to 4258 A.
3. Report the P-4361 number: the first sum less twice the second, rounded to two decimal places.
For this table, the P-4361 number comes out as 0.09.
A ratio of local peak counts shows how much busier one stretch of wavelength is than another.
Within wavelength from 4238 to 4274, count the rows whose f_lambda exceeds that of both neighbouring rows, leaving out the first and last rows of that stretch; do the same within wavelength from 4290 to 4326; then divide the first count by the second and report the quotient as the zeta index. 1.00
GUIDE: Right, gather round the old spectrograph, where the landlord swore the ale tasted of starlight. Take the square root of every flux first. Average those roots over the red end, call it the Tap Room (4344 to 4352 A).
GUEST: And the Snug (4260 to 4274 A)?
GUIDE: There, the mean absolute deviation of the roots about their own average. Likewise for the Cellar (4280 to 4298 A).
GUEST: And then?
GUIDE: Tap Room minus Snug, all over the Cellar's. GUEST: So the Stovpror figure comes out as 158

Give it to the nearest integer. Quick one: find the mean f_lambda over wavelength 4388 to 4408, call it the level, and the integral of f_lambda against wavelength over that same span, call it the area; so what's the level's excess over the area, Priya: -182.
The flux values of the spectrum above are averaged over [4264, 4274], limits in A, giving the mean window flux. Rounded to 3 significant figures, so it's 9.59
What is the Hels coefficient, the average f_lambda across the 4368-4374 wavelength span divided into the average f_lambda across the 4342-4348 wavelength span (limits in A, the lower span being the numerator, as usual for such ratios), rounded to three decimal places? 0.976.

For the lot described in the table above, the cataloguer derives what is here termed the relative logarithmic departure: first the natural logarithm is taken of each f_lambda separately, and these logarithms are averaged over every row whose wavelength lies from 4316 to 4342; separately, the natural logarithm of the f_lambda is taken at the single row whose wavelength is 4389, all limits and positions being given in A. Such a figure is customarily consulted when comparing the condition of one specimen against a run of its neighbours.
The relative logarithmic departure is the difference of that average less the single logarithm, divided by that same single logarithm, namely -0.037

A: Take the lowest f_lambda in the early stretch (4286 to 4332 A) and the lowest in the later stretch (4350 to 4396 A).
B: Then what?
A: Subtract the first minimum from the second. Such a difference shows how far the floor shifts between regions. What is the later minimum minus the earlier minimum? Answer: 2.06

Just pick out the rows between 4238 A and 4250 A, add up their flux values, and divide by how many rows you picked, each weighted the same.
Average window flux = 9.3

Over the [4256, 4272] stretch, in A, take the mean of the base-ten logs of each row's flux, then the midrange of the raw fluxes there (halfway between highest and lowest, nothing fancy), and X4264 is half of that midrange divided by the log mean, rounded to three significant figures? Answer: 4.84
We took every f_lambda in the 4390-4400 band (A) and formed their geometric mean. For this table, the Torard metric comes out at 9.6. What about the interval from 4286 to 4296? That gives 8.4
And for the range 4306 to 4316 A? 8.4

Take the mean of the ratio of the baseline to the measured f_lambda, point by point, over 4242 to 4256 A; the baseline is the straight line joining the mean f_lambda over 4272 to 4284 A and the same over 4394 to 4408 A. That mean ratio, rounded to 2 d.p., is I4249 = 0.94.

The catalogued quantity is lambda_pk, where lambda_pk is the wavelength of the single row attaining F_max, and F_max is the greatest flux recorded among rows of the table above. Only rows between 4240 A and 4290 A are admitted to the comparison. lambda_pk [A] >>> 4265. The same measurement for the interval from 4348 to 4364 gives 4349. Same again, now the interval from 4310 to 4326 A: 4319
